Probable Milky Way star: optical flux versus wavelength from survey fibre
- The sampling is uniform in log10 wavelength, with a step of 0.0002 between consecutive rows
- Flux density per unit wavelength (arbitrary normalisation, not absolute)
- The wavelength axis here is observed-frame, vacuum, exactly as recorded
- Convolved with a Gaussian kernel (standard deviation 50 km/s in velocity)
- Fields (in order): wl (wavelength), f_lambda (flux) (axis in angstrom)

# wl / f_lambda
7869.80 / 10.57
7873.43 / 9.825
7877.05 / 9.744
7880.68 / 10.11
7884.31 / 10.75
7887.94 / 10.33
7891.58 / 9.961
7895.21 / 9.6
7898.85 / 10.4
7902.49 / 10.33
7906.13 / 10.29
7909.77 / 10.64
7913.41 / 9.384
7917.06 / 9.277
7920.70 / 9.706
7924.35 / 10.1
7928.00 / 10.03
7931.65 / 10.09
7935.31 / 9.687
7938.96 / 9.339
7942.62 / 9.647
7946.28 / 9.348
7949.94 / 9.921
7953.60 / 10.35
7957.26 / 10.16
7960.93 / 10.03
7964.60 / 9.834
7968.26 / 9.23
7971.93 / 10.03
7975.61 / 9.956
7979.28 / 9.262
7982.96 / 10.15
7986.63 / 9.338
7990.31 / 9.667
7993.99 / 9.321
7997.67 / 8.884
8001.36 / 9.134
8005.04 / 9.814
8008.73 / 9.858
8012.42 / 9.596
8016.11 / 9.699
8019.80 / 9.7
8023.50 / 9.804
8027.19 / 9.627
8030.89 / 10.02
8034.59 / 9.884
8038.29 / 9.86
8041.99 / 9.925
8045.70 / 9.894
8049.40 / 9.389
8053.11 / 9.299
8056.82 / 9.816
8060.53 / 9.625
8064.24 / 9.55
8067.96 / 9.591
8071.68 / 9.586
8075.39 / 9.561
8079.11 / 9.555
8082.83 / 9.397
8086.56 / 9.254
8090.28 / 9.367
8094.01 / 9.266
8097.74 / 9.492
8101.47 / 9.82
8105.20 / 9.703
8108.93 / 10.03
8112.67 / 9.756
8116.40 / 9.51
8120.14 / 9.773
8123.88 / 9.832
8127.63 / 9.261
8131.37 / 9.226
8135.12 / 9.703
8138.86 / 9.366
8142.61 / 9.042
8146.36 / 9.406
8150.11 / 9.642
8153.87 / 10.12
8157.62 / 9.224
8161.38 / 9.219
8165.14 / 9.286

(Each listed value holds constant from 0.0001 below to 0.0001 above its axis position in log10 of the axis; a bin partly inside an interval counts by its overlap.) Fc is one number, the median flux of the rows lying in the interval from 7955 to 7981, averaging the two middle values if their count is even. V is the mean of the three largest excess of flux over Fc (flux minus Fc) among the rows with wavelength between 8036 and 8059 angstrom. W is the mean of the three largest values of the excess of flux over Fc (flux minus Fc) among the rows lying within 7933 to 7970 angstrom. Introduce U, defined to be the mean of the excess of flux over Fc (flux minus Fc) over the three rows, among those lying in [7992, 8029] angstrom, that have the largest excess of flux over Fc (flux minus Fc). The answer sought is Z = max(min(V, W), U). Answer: -0.063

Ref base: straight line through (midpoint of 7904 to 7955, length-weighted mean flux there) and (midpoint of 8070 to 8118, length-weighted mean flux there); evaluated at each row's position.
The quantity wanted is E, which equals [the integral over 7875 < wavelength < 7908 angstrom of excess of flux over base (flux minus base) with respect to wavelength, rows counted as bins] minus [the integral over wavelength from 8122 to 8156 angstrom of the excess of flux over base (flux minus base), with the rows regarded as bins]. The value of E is 7.8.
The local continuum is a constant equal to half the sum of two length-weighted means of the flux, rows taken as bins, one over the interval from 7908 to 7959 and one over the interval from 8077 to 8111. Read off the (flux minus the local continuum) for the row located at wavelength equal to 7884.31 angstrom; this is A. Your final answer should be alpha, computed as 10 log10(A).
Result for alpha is 0.3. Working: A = 1.06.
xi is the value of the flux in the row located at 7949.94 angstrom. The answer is 9.921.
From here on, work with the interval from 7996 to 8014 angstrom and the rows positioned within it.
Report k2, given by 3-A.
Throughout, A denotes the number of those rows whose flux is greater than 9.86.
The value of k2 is 3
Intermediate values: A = 0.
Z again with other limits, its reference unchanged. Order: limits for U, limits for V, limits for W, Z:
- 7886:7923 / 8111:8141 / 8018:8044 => 0.501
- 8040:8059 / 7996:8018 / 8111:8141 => -0.078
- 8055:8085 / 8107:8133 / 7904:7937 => -0.078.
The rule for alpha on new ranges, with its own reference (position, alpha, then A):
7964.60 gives -8.4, 0.15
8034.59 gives -7.1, 0.20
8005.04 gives -9.0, 0.13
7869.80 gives -0.5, 0.88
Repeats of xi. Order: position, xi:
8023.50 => 9.804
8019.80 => 9.7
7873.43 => 9.825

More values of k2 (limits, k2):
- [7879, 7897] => -1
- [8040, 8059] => 1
